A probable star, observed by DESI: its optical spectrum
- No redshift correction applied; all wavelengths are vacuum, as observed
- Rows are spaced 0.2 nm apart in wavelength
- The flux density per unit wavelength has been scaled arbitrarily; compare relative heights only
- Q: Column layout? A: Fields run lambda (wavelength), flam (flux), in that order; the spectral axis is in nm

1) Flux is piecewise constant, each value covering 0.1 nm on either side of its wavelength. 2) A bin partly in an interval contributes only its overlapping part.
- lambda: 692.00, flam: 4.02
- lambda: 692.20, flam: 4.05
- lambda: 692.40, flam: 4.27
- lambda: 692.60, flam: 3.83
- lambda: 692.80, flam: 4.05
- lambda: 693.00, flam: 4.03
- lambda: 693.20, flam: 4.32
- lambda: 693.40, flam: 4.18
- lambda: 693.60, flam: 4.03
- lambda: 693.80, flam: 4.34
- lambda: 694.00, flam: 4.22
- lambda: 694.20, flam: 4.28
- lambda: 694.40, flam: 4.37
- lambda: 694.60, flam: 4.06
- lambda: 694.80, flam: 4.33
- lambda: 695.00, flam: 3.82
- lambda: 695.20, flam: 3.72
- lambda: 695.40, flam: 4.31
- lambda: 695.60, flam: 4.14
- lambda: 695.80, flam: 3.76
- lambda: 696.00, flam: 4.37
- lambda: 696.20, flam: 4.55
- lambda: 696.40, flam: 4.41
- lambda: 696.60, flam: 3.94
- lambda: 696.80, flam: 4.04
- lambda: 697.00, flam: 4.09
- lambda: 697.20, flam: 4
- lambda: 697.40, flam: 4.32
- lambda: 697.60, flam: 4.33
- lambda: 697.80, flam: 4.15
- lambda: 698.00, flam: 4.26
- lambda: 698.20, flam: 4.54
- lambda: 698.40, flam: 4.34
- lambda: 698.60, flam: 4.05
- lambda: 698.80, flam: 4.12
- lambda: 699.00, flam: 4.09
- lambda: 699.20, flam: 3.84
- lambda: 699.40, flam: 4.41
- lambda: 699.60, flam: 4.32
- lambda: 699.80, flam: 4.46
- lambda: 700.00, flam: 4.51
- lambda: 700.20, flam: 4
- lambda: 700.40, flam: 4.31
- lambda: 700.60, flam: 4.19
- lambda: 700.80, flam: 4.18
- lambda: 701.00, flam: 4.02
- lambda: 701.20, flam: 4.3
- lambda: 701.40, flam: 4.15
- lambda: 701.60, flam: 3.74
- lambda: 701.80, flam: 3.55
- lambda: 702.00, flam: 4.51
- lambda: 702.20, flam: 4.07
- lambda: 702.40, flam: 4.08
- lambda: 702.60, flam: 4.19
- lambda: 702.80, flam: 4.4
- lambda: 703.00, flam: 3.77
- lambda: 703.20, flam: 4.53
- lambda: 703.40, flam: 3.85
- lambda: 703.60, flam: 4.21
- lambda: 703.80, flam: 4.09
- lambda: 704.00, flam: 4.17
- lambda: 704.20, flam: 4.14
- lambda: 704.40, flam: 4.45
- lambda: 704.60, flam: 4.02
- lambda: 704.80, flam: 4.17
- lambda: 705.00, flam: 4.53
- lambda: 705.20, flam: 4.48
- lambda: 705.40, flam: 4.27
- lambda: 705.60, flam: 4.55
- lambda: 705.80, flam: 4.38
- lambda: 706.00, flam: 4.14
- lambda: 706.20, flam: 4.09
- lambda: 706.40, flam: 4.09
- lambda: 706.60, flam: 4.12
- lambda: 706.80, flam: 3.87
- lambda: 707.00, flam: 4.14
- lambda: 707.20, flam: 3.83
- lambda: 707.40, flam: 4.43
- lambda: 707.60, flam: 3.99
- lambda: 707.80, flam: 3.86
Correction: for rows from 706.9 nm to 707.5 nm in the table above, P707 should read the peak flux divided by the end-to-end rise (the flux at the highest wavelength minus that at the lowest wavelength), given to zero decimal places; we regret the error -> 15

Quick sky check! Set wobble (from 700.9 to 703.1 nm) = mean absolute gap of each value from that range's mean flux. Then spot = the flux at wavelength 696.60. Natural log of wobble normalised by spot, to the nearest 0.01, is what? -2.89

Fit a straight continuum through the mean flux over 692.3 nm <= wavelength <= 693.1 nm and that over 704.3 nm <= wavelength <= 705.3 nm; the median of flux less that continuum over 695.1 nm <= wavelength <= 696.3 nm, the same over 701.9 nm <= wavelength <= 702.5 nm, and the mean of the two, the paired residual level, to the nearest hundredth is -0.04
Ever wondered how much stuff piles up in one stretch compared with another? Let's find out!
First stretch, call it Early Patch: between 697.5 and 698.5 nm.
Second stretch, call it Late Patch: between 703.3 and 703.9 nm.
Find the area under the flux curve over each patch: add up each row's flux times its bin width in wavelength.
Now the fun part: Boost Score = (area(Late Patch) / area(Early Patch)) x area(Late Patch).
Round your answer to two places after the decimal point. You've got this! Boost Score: 1.37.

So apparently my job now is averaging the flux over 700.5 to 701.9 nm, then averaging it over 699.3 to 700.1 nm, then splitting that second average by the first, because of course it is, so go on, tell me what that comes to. 1.10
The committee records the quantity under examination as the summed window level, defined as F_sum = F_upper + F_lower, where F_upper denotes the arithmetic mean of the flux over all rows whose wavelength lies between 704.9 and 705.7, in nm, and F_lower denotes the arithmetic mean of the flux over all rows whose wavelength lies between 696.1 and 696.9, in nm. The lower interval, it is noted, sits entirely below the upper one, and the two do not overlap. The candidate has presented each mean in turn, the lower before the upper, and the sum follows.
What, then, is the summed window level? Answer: 8.69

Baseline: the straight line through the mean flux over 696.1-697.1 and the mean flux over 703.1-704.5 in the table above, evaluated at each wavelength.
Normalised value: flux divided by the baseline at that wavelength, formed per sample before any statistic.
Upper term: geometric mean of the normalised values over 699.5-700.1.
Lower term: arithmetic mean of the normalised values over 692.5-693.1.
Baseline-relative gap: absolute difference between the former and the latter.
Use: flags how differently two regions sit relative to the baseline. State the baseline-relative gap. 0.11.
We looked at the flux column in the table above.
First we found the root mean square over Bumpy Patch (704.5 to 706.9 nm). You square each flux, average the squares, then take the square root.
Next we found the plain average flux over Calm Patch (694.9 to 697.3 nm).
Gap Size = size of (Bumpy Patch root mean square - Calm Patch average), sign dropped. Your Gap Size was 0.135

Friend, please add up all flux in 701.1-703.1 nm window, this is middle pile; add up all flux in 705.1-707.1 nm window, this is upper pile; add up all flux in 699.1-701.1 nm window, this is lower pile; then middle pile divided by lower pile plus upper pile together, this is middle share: 0.4831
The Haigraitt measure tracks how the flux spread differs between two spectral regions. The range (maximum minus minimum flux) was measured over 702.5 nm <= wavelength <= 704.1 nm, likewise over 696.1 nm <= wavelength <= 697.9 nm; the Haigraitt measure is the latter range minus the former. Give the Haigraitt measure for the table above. -0.15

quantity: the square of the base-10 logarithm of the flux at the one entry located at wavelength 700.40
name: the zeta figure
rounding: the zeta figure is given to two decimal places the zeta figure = 0.40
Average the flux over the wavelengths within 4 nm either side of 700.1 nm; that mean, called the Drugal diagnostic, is 4.18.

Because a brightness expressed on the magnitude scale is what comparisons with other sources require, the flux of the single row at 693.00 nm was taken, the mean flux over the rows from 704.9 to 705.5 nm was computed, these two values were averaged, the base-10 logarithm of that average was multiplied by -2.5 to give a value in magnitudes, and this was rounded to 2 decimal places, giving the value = -1.57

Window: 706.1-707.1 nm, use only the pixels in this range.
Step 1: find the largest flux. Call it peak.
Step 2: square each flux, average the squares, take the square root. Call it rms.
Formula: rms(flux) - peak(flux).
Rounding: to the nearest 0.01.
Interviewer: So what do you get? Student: -0.08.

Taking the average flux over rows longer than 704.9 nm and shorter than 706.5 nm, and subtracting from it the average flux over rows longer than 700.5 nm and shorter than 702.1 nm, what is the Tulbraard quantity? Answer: 0.24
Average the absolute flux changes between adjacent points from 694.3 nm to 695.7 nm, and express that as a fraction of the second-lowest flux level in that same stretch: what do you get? 0.085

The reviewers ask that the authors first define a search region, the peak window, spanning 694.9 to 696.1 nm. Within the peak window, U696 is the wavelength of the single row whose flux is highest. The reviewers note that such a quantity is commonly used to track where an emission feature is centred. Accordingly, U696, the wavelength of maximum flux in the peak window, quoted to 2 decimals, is 696.00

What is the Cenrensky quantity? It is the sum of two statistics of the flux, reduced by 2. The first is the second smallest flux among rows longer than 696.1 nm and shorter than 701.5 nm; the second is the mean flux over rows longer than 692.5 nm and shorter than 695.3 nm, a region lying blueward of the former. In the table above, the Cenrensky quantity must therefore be 6.05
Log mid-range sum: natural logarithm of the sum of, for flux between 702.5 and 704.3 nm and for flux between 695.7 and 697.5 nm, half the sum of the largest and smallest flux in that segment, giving 2.12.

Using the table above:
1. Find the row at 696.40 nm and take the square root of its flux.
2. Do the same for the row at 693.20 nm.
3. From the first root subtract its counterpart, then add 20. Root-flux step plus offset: 20.0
